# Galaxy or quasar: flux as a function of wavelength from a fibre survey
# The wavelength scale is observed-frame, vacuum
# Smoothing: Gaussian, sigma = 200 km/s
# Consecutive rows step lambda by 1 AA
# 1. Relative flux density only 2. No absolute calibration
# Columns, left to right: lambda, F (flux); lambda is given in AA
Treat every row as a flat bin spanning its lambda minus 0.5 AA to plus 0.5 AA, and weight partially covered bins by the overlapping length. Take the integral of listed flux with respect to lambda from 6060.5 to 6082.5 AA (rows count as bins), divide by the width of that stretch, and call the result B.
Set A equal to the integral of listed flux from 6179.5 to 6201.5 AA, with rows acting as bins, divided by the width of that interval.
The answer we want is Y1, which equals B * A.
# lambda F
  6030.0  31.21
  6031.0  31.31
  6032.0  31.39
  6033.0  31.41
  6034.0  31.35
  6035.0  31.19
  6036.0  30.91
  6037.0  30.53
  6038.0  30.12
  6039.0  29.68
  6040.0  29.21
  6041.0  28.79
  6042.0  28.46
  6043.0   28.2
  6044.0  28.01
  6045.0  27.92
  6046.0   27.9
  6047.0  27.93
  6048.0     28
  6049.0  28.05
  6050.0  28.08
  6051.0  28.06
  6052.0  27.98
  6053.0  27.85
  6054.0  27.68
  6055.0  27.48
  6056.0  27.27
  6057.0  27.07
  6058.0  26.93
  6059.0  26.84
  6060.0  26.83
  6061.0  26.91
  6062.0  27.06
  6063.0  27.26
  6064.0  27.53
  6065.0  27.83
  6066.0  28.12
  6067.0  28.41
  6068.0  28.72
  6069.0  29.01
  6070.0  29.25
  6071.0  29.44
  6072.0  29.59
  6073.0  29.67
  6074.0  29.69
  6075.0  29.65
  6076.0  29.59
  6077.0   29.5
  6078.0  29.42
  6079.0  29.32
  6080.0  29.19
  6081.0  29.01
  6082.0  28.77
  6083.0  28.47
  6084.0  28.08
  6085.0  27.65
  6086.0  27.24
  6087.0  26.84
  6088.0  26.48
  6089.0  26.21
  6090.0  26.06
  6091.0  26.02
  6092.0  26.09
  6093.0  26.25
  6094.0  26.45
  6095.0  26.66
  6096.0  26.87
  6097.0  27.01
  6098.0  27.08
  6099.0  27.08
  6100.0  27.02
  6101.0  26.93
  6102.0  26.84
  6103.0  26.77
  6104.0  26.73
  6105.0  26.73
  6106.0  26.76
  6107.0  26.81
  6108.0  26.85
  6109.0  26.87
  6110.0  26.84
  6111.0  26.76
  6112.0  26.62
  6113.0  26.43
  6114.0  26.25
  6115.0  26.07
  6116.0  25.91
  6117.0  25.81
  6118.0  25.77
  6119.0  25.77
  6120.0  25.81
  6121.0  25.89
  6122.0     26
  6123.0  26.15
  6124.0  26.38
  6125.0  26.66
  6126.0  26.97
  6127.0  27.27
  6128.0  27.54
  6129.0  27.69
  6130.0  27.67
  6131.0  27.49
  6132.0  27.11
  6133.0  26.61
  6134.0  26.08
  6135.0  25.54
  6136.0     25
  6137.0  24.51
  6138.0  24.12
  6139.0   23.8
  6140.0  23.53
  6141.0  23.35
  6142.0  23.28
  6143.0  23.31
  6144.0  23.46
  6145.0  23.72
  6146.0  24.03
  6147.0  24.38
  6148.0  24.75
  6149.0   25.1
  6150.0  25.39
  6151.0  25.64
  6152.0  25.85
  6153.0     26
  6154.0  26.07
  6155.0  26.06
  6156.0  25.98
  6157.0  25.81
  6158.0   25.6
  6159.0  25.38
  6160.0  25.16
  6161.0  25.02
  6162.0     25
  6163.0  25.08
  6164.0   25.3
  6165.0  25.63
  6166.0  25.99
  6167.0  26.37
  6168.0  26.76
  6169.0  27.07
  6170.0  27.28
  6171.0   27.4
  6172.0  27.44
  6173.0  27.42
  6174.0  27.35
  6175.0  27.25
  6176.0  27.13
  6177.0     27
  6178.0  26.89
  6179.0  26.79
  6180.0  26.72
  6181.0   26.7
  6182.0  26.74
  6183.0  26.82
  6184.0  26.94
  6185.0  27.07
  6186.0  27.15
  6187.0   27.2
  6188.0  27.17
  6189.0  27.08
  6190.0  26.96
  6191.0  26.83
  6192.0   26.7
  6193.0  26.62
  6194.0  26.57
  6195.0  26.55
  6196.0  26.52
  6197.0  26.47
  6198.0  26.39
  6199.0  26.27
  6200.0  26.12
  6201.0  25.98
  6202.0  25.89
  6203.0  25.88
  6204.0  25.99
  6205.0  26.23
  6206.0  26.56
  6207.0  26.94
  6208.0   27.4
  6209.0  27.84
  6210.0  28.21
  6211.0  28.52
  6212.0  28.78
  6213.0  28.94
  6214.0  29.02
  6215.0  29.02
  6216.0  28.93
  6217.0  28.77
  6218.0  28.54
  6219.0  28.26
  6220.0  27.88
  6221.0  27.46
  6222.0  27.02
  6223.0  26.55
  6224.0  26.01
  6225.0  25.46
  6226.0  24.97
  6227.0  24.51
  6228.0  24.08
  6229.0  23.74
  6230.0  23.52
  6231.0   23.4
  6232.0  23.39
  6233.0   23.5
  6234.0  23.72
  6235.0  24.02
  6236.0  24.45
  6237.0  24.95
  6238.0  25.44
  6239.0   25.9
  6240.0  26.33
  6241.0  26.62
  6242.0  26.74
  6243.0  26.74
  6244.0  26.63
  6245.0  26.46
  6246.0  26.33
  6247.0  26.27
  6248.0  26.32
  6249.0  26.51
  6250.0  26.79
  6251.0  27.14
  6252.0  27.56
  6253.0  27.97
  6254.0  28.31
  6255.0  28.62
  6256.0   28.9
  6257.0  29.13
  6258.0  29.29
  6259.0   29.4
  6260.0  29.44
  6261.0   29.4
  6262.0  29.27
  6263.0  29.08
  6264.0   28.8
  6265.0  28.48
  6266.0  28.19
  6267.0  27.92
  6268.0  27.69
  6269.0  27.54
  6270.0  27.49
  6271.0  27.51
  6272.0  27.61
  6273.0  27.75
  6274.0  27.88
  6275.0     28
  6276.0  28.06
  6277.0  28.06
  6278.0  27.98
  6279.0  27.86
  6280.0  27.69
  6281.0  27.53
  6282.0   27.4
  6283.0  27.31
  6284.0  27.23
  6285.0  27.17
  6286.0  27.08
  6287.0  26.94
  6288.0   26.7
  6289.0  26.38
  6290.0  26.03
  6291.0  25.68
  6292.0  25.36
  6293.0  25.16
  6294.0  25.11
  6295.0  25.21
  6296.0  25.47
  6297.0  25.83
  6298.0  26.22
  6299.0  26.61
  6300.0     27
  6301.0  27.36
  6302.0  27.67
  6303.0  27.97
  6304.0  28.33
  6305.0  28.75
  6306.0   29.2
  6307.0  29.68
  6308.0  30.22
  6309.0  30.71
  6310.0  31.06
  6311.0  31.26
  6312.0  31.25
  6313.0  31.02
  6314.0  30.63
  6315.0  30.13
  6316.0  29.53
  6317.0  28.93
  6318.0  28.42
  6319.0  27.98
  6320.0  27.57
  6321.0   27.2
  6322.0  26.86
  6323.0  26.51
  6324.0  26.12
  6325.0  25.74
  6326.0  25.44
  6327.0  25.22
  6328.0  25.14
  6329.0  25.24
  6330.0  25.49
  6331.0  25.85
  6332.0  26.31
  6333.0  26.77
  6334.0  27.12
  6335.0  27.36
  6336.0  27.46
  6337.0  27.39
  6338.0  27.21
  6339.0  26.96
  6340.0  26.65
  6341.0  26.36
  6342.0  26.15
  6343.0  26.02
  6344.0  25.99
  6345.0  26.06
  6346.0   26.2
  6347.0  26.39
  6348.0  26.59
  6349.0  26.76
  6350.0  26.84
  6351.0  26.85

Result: 768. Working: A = 26.7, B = 28.8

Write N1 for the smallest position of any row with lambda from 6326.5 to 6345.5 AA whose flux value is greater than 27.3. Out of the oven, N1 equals 6335.0 AA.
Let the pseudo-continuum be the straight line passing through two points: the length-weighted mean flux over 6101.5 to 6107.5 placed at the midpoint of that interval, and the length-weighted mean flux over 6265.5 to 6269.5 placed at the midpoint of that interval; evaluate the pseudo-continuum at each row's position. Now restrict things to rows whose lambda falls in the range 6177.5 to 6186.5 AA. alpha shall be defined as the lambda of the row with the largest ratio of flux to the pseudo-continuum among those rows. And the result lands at 6186.0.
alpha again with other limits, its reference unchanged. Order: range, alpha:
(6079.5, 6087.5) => 6080.0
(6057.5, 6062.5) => 6062.0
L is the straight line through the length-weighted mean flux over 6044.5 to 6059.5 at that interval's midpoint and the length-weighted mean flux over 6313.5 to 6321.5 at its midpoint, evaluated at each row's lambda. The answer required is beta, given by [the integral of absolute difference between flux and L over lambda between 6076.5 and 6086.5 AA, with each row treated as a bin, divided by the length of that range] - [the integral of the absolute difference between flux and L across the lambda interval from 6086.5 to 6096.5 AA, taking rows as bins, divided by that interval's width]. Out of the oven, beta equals -0.4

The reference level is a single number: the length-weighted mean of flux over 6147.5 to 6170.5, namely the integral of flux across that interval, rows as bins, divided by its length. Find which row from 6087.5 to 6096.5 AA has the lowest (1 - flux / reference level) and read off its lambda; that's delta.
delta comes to 6096.0 AA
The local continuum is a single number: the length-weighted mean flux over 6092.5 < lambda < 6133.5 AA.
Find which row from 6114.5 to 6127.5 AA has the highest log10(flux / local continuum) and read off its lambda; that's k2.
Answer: 6127.0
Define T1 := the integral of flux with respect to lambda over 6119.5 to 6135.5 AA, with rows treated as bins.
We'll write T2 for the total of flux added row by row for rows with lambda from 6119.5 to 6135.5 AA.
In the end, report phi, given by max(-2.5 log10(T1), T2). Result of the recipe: 427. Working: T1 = 427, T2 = 427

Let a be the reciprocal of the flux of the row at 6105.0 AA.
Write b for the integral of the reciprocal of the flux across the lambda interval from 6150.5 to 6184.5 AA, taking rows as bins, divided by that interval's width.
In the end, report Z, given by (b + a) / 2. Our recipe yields 0.0377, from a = 0.0374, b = 0.0380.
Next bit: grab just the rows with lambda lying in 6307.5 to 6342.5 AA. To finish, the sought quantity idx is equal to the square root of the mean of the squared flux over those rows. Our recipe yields 27.8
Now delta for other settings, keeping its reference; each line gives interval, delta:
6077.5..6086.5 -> 6078.0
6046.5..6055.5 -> 6050.0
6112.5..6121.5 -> 6113.0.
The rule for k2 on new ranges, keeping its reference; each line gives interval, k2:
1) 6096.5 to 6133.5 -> 6129.0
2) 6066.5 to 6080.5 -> 6074.0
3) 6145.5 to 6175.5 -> 6172.0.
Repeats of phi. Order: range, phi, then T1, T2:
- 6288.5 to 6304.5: 421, 421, 421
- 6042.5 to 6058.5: 444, 444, 444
